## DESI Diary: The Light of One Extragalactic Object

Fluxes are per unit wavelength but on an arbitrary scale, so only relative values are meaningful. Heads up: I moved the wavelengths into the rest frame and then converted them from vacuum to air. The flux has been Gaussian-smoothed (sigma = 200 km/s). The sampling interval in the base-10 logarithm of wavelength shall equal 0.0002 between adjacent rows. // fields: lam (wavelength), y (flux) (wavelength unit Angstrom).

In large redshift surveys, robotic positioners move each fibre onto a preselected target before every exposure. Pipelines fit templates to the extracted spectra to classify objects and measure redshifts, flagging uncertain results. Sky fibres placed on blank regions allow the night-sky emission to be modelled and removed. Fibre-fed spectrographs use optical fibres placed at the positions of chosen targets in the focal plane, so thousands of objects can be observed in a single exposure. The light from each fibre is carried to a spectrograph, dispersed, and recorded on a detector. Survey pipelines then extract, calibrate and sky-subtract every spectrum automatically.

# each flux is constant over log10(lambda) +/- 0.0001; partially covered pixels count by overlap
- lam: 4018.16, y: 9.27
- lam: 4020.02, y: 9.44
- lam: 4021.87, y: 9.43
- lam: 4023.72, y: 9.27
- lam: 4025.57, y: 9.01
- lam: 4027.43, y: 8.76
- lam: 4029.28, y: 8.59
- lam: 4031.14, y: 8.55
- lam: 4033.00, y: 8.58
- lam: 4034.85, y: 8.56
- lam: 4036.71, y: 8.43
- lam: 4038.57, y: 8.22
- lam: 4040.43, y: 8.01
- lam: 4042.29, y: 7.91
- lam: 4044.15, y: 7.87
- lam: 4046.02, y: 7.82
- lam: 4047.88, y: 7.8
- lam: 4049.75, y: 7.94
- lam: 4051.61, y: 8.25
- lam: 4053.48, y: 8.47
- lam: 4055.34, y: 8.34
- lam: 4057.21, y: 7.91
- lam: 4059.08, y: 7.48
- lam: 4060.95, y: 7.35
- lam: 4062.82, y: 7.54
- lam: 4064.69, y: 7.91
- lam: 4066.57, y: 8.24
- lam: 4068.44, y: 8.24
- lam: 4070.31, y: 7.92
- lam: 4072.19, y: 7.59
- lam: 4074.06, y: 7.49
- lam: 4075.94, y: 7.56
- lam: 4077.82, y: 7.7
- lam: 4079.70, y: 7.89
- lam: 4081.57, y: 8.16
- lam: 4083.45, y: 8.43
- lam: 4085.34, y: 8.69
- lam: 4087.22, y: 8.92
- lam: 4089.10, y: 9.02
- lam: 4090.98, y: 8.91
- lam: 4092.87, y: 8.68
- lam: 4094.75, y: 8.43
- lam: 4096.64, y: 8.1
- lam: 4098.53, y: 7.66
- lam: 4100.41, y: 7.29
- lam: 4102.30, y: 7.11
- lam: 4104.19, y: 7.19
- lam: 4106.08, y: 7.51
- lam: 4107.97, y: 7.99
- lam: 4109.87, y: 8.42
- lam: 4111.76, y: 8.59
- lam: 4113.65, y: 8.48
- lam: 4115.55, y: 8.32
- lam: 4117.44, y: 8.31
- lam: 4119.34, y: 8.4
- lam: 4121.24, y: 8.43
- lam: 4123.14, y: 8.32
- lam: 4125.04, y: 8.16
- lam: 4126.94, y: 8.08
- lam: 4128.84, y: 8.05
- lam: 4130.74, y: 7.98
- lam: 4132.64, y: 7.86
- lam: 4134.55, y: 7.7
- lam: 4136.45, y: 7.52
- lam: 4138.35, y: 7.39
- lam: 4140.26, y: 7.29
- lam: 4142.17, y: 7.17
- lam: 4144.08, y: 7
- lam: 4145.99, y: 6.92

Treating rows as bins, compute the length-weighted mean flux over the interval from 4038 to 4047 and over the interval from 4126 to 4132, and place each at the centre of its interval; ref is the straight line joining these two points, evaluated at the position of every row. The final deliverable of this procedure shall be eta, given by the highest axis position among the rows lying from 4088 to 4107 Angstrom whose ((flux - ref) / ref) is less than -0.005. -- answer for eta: 4106.08 Angstrom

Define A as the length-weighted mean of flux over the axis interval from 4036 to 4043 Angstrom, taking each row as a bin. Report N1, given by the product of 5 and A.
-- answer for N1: 40.7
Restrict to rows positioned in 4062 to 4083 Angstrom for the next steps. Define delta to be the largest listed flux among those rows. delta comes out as 8.24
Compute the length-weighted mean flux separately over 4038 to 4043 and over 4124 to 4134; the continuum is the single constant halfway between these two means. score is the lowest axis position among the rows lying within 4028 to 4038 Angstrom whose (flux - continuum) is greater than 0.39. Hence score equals 4029.28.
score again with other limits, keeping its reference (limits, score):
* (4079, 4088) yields 4083.45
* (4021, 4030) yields 4021.87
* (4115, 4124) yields 4121.24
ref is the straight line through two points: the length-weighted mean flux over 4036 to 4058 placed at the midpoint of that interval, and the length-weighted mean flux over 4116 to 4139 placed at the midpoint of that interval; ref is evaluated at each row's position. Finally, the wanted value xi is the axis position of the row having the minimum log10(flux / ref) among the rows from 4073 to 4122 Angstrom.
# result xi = 4102.30 Angstrom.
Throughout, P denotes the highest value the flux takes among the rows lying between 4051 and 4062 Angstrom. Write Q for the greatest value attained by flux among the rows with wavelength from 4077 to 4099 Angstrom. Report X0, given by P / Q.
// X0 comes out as 0.94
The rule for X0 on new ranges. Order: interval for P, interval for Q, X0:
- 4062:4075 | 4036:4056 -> 0.97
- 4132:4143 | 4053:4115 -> 0.87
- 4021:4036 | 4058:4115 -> 1.05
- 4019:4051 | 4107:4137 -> 1.10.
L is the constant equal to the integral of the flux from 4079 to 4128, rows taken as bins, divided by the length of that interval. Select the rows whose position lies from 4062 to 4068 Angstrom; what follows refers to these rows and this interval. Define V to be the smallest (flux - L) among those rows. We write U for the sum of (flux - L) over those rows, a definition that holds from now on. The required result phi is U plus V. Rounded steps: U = -0.9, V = -0.7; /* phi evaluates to -1.6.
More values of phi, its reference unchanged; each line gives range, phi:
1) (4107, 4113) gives 0.1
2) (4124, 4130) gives -0.5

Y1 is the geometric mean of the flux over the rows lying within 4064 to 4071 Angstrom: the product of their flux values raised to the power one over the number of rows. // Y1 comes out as 8.08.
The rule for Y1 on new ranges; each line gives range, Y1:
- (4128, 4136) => 7.90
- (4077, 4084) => 8.04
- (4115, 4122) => 8.36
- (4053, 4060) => 8.04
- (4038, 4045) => 8.00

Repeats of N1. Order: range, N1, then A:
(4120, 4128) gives 41.2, 8.25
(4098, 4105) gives 36.5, 7.30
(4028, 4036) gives 42.9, 8.58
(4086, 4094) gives 44.4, 8.87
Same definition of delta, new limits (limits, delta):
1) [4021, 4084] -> 9.43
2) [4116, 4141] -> 8.43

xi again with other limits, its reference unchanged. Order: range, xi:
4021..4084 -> 4060.95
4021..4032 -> 4031.14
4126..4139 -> 4138.35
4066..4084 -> 4074.06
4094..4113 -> 4102.30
